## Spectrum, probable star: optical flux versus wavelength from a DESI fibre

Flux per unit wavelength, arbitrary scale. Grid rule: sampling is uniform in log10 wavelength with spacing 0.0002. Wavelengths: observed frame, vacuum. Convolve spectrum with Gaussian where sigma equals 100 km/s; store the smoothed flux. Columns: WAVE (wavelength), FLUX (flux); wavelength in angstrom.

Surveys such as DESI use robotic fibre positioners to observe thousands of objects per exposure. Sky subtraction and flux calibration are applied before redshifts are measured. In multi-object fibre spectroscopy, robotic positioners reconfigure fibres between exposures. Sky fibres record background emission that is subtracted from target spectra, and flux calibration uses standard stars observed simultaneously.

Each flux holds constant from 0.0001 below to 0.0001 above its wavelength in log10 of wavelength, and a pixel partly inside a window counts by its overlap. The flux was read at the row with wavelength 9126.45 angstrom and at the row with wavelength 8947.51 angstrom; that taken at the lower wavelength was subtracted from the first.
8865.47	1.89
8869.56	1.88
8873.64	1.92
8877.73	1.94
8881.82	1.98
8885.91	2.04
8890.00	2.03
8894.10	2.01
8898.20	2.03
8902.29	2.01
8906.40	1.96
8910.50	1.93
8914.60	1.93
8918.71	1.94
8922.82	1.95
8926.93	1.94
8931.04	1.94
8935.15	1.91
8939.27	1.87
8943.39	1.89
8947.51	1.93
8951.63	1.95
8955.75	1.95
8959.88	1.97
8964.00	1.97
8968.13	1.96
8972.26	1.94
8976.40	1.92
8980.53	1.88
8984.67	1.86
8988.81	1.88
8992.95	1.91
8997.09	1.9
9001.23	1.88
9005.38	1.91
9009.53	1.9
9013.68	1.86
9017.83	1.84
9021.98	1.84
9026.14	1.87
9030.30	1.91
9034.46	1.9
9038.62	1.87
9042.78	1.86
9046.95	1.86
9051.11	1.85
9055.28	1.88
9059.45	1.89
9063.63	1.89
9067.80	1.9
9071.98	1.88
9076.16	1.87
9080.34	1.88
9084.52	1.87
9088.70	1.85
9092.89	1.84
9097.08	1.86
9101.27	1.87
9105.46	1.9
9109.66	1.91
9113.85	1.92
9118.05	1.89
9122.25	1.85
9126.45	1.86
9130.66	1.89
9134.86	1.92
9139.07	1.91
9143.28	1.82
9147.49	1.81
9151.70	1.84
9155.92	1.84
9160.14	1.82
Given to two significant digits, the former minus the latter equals -0.070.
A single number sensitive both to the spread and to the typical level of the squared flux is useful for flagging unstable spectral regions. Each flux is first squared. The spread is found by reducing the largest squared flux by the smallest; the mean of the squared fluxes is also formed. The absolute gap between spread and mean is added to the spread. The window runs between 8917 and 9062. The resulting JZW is 3.62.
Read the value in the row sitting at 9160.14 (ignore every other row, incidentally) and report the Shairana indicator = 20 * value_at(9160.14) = 36.4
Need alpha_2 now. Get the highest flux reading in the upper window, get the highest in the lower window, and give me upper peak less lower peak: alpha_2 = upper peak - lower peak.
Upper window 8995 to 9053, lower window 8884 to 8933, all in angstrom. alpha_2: -0.13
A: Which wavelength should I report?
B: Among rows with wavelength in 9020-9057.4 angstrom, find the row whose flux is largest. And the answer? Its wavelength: 9030.30 angstrom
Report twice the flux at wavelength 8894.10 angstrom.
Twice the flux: 4.02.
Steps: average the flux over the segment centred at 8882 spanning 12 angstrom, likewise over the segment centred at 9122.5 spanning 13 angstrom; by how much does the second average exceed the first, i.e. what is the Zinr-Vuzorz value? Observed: -0.12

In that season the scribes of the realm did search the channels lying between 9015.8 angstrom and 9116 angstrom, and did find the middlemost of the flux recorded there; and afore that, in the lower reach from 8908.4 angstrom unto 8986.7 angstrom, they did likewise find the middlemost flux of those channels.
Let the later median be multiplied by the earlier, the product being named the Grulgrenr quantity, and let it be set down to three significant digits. 3.63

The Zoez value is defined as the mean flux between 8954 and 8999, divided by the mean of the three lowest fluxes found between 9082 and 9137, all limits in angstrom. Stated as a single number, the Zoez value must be 1.04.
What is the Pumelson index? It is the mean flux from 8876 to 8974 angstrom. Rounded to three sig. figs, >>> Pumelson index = 1.96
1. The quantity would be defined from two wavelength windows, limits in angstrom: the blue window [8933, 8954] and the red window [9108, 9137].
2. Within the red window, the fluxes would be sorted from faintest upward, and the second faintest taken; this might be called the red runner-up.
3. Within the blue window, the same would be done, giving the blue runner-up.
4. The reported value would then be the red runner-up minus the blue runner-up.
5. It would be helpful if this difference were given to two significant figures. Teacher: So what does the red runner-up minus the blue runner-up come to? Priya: -0.030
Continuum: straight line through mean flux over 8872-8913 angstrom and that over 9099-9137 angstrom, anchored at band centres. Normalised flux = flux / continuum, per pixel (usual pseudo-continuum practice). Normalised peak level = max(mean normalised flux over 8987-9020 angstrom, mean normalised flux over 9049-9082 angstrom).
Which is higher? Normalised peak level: 0.983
